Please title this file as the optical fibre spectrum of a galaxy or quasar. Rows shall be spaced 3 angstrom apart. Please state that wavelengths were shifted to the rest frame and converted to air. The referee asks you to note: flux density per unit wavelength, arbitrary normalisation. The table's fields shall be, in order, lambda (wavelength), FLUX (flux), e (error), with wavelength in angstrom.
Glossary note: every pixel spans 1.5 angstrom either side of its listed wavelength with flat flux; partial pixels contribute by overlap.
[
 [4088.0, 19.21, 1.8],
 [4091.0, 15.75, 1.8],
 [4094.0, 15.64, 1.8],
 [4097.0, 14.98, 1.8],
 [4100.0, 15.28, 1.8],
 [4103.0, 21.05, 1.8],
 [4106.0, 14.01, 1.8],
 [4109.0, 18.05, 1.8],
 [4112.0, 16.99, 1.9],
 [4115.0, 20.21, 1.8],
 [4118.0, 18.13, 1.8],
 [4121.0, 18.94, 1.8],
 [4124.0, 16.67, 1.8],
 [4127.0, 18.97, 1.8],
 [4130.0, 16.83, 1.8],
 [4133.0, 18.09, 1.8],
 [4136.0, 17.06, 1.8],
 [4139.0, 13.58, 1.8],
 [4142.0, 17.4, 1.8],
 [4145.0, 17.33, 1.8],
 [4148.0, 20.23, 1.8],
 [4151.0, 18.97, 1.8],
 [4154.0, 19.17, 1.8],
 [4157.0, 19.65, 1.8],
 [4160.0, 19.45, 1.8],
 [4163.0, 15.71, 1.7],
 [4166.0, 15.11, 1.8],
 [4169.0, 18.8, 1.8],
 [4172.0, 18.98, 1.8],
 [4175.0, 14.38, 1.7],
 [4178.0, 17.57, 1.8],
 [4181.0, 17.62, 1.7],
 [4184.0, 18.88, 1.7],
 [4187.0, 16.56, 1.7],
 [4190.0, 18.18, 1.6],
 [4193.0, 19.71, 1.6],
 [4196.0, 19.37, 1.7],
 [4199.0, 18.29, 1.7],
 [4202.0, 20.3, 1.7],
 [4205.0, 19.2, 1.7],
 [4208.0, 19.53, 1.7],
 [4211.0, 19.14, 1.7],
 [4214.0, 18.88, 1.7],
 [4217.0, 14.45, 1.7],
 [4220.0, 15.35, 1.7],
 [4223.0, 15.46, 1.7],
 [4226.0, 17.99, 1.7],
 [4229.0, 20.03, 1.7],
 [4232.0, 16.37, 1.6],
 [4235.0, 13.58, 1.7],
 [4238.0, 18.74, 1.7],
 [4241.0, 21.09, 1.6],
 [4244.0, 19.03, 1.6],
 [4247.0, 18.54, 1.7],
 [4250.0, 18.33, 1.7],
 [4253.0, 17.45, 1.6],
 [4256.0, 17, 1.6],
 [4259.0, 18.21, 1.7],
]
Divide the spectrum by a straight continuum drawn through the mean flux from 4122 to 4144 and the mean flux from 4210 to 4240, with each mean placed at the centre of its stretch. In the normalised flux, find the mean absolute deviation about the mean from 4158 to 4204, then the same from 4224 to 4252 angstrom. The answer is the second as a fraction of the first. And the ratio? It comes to 1.04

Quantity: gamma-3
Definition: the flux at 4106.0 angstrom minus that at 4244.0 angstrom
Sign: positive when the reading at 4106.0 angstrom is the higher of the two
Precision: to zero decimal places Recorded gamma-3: -5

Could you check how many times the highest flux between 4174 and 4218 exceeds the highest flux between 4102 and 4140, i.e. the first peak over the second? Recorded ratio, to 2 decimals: 0.96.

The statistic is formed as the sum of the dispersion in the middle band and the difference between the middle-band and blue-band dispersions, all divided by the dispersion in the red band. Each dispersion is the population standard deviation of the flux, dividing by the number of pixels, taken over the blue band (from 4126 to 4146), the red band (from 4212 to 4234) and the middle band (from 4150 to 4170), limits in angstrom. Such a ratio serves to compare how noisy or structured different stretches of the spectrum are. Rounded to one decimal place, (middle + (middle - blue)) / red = 1.0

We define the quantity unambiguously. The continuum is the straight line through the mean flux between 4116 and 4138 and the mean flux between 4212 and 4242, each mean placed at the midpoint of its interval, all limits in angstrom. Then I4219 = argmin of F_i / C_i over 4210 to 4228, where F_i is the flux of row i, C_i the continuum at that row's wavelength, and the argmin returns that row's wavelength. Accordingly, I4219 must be 4217.0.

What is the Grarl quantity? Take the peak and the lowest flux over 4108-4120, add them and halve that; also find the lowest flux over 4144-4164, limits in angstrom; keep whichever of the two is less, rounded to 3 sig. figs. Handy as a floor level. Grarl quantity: 15.7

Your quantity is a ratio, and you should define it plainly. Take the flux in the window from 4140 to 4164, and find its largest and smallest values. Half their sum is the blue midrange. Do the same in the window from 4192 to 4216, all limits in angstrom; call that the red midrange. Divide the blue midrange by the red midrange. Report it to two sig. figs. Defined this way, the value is 0.93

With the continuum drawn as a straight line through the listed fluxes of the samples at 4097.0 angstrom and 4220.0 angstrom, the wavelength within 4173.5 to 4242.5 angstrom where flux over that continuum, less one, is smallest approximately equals 4235.0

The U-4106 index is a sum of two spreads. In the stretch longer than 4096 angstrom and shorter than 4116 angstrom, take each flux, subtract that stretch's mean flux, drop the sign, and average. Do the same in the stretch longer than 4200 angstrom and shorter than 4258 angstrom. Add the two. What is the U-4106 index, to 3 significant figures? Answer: 3.84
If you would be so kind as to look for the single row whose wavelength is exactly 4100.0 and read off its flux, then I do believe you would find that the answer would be 15.28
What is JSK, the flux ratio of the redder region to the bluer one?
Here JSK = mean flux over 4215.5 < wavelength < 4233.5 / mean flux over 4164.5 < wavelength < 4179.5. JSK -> 0.98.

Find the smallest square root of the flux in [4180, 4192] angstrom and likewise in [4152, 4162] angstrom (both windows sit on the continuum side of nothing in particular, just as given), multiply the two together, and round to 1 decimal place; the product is 17.8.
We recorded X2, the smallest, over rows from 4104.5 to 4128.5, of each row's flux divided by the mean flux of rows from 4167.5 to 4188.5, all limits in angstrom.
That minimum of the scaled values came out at 0.80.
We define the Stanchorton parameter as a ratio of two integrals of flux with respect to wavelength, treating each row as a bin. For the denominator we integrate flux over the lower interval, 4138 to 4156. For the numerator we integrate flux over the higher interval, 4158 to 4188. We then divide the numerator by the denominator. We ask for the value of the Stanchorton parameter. 1.6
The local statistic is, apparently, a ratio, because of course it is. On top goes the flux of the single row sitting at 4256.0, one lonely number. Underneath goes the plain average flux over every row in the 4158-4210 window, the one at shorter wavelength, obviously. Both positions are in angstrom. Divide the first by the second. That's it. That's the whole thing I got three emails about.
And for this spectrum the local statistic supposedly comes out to 0.94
